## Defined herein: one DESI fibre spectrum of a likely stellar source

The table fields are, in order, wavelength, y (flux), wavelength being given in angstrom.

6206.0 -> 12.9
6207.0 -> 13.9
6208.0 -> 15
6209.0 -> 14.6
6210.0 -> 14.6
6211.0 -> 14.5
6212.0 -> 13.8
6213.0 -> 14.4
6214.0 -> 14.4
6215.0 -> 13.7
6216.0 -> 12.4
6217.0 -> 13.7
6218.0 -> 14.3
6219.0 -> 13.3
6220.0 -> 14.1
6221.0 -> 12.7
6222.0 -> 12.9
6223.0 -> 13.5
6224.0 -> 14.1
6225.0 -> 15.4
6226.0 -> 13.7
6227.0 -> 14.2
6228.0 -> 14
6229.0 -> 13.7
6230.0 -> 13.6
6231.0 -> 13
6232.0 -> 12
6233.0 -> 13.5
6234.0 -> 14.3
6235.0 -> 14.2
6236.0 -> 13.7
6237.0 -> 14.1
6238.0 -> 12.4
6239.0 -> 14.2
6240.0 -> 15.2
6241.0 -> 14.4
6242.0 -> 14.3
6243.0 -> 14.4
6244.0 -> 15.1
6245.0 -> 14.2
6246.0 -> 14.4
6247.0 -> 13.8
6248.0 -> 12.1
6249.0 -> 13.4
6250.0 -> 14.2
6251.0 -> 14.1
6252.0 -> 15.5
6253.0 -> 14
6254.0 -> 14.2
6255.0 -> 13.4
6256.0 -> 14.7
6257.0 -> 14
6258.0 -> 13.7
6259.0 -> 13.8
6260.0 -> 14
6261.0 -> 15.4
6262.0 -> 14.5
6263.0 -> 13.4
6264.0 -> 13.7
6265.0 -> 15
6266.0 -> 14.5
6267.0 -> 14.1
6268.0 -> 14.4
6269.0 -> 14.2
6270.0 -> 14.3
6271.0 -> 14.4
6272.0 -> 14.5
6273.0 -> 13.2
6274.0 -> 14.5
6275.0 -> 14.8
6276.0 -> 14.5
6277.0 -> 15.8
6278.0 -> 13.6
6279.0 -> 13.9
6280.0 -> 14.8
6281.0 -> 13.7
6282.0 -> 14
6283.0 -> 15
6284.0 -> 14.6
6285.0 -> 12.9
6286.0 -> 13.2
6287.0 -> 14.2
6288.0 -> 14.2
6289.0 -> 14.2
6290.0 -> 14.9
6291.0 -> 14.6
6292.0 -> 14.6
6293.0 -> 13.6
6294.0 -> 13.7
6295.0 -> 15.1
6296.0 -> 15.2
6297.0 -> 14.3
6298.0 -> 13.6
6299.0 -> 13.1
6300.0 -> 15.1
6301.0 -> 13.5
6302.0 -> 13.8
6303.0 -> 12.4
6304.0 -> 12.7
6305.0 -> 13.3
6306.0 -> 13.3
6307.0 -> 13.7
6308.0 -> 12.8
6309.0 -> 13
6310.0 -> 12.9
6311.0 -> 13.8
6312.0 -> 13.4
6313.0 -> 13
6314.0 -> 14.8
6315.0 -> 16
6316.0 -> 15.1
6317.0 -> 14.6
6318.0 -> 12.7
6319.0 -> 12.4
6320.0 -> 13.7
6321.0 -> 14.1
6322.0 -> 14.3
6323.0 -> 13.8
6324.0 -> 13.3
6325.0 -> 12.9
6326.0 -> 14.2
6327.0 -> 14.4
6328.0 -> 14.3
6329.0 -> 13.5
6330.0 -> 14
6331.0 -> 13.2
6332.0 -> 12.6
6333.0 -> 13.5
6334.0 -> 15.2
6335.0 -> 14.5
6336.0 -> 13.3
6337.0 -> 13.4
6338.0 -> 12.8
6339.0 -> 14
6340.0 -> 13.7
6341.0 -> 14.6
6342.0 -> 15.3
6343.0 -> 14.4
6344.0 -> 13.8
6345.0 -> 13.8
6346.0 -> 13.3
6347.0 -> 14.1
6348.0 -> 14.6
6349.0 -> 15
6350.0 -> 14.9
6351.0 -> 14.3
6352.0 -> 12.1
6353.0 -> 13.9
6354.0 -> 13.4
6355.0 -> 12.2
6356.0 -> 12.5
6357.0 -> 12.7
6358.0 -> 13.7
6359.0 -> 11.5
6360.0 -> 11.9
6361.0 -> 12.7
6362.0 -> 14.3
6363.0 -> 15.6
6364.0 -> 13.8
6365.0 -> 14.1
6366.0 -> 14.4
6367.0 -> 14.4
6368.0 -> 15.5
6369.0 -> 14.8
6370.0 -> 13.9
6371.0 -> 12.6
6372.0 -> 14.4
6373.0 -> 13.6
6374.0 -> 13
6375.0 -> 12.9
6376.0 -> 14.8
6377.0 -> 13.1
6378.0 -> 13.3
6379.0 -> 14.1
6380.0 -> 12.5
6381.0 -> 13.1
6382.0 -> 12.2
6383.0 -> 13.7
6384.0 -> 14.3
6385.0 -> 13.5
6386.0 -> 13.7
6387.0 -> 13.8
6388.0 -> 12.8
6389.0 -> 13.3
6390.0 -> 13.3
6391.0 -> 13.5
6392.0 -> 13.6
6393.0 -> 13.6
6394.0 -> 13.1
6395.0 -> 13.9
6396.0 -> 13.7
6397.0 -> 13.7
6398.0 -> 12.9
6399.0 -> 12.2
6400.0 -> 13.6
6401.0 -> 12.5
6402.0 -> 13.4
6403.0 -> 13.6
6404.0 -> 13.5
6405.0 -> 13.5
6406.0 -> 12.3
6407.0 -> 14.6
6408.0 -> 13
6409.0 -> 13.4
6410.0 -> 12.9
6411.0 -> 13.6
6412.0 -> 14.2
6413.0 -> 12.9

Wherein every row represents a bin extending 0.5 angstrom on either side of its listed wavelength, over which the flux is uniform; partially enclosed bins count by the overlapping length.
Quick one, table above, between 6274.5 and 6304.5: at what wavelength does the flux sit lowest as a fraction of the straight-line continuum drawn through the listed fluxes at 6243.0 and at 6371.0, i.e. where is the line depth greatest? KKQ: 6303.0 angstrom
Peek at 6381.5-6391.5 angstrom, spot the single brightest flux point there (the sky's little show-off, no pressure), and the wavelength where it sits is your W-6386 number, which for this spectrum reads 6384.0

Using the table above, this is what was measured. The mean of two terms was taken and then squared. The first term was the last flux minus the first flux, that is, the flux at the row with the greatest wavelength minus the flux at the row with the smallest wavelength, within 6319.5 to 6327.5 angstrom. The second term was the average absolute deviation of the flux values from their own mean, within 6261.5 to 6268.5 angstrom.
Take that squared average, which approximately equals 0.32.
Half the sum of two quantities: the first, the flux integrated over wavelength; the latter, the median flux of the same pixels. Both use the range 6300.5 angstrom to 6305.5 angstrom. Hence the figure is 39.5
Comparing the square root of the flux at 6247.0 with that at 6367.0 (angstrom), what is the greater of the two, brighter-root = 3.795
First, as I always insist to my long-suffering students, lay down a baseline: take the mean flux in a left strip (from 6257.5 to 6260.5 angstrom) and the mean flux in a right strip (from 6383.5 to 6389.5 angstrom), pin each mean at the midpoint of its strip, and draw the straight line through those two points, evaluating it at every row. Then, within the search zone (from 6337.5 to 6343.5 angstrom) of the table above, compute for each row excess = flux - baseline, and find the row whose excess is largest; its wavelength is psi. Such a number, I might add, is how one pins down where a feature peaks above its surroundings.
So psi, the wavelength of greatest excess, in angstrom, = 6342.0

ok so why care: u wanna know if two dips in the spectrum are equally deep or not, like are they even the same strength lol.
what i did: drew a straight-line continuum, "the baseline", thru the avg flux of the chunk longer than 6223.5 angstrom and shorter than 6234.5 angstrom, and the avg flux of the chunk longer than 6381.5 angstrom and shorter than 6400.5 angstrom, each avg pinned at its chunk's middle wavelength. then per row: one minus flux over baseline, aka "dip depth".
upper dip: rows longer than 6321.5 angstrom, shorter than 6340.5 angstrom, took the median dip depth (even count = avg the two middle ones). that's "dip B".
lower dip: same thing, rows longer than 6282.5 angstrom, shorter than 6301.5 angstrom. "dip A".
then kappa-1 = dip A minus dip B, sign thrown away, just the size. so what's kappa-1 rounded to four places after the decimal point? 0.0277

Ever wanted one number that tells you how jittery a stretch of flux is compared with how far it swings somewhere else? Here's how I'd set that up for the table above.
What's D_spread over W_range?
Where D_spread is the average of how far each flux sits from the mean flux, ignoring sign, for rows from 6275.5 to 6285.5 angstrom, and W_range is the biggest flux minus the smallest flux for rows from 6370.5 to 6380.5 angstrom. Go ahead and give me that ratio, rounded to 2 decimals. 0.29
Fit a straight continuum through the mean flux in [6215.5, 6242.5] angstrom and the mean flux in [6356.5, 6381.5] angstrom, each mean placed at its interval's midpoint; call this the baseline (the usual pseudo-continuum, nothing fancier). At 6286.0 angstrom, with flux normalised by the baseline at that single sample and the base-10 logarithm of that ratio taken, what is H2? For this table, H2 -0.02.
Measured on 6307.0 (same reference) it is 0.00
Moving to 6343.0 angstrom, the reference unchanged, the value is 0.02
